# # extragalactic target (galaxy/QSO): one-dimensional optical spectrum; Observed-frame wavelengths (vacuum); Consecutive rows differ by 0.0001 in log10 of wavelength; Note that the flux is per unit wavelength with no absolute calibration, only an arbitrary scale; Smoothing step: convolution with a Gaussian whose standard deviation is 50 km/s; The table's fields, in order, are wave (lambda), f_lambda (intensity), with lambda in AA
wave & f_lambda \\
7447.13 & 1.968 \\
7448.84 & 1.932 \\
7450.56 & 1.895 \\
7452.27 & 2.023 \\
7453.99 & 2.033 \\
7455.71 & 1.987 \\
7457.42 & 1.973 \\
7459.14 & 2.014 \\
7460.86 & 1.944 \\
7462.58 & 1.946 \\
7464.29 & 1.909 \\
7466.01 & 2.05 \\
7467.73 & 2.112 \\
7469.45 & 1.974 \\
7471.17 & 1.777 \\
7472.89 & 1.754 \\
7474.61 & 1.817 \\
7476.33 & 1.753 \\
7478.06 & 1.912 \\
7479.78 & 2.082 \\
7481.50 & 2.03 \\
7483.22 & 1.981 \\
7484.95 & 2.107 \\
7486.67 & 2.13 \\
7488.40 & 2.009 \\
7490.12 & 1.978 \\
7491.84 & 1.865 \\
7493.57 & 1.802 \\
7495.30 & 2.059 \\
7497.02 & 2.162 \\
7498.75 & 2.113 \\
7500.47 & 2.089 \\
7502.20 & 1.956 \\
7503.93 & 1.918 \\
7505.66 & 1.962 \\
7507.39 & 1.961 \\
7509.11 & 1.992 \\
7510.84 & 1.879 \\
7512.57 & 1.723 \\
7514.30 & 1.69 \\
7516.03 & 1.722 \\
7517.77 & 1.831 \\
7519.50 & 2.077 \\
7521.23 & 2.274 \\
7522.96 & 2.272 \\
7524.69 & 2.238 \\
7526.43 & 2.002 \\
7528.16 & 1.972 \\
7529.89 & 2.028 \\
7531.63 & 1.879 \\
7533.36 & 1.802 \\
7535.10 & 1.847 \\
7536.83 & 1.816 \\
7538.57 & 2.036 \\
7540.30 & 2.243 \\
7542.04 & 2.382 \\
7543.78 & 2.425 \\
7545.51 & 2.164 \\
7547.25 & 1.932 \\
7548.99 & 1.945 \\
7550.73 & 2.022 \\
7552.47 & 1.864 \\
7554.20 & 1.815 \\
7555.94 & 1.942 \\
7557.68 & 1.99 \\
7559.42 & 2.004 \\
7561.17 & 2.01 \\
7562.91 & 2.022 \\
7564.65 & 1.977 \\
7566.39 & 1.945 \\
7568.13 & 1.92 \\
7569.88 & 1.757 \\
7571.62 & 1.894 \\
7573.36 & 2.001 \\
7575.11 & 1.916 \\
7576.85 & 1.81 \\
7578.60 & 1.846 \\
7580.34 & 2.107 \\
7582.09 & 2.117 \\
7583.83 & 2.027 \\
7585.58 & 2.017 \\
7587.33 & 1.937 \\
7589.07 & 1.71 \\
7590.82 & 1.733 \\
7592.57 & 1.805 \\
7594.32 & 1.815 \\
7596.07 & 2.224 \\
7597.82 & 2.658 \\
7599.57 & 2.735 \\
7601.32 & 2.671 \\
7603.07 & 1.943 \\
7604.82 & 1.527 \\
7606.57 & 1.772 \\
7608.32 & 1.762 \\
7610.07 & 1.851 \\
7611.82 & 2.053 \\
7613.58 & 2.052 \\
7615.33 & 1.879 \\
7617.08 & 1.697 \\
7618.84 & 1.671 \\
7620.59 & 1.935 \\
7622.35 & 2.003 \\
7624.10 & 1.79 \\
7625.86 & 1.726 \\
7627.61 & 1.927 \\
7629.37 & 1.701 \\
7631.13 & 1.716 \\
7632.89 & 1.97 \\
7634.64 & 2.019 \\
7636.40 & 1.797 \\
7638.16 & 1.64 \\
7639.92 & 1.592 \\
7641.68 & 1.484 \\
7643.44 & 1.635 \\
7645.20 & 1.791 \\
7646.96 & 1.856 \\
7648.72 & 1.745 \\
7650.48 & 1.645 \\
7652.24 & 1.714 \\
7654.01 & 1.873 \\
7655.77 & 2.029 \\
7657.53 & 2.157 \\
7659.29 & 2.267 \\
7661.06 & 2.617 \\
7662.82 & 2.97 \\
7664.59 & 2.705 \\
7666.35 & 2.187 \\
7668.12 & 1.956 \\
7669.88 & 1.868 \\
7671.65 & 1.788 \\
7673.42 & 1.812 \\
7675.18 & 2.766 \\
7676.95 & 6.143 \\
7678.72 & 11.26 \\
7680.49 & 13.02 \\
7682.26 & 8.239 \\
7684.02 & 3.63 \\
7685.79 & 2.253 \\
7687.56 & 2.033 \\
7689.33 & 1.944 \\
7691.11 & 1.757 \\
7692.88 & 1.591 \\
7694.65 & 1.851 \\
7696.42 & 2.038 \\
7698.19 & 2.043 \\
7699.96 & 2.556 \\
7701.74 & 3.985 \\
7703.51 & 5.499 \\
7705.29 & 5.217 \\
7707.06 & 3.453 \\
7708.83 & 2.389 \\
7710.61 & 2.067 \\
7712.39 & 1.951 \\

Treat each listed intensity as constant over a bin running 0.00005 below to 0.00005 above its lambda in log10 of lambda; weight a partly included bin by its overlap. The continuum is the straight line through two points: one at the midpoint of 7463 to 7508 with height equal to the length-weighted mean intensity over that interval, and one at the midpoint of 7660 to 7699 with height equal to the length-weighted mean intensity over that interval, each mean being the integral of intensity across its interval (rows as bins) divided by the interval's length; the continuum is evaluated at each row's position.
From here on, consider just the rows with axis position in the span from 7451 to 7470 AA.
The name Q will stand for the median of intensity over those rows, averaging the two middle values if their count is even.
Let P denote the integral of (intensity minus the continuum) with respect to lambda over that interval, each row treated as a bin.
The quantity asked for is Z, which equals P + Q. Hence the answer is 6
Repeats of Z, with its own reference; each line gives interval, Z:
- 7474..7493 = 2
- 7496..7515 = -2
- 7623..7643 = -27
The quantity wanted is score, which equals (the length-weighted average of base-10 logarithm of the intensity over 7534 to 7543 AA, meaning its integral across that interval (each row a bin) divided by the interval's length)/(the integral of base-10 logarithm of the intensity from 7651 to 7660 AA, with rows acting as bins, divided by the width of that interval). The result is 1.05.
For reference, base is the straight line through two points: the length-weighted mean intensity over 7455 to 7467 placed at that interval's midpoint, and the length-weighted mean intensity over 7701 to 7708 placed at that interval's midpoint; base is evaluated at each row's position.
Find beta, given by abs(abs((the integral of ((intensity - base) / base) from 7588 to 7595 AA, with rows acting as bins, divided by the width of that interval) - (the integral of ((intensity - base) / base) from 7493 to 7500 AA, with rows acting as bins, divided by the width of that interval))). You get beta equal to 0.34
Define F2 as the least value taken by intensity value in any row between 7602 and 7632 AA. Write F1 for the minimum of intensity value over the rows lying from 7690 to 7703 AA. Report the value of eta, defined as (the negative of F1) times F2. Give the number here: -2.4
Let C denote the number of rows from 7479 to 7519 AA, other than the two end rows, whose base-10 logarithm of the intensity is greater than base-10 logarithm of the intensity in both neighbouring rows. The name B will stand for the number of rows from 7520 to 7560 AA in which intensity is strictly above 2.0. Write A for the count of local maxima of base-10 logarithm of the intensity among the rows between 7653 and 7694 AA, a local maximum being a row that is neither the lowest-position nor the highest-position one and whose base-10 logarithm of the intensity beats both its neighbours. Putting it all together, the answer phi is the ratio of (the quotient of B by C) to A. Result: 1.5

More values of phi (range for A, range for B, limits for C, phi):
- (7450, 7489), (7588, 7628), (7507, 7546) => 0.2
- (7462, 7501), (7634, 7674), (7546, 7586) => 0.4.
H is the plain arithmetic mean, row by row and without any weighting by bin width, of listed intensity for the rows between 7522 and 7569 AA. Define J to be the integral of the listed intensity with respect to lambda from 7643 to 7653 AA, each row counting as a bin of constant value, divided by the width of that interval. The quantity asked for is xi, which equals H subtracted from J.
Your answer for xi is -0.3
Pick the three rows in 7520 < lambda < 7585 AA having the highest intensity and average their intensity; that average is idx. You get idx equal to 2.36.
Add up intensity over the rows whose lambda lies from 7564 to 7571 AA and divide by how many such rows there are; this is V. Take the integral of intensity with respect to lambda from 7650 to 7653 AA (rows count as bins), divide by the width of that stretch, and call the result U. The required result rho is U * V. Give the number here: 3.2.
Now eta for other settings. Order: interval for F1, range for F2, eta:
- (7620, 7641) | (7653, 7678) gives -2.8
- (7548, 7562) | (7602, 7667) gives -2.7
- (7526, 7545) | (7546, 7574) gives -3.2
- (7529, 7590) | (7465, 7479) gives -3.0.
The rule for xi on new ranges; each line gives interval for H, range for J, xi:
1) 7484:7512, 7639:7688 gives 1.2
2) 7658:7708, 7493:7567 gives -1.6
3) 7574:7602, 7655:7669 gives 0.3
